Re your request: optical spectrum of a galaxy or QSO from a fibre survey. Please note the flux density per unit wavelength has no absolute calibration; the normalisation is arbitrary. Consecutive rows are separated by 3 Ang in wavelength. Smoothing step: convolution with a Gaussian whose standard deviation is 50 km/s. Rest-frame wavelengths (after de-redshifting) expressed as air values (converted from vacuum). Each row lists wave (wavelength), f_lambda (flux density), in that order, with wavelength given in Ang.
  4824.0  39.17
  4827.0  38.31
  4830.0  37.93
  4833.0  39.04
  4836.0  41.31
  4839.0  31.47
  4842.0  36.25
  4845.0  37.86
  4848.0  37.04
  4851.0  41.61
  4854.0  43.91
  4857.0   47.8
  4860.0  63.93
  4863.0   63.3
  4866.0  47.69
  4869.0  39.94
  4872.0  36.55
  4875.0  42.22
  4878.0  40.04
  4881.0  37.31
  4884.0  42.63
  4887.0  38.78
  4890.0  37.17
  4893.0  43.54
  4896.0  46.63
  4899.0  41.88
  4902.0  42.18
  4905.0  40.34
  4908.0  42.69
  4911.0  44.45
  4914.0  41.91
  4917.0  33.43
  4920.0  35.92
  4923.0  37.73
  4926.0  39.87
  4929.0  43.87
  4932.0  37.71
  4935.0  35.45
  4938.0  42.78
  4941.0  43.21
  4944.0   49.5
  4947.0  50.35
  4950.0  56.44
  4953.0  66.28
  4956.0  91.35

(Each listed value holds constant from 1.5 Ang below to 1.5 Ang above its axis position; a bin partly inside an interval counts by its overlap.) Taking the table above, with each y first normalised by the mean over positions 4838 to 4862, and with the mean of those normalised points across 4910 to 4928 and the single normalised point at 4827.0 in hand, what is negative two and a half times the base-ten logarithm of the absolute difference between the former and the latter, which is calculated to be 4.7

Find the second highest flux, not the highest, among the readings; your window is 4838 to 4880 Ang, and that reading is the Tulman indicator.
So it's 63.3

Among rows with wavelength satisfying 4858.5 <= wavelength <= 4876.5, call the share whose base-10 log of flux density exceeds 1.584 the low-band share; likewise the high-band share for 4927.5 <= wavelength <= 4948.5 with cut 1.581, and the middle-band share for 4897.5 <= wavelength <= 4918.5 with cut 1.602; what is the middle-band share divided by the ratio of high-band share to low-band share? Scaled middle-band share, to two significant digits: 1.0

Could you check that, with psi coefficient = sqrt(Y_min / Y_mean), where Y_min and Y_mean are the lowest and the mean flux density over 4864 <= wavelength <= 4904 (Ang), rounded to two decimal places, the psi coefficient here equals 0.94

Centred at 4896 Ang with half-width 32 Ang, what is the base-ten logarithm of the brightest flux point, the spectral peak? 1.68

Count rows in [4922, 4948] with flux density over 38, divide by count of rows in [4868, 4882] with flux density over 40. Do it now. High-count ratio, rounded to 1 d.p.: 3.0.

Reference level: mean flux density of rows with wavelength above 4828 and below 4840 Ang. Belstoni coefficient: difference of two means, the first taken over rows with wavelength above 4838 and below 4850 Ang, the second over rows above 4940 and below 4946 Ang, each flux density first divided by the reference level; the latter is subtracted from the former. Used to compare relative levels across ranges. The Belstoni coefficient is -0.29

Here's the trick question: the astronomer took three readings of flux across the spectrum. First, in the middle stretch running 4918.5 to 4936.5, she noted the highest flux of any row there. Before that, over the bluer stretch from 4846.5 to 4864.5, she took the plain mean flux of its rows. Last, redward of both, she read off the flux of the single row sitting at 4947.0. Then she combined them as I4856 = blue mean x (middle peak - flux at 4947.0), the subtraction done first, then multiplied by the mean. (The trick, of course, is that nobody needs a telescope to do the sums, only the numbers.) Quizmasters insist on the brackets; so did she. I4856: -321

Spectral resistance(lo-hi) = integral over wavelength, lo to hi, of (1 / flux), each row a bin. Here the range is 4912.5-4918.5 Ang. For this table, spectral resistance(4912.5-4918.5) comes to 0.161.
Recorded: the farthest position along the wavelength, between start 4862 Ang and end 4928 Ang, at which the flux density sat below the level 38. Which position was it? 4923.0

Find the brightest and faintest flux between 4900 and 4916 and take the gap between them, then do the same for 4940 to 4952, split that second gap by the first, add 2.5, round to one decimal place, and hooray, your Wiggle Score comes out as 5.7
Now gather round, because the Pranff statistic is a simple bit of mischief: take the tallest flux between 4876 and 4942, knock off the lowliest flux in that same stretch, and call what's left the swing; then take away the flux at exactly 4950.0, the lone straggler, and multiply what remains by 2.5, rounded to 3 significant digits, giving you -108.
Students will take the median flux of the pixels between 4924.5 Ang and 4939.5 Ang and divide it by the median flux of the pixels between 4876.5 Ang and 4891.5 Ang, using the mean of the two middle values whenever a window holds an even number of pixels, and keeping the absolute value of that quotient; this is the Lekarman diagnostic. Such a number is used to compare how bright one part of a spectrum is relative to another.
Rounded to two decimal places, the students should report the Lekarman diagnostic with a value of 1.03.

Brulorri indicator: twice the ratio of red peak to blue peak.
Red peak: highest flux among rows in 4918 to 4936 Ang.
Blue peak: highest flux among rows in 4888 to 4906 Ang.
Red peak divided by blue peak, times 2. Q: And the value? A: 1.9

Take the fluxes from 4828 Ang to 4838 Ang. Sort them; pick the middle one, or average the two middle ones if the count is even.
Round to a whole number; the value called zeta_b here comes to 39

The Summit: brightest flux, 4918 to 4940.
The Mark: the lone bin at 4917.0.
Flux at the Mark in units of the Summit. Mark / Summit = 0.76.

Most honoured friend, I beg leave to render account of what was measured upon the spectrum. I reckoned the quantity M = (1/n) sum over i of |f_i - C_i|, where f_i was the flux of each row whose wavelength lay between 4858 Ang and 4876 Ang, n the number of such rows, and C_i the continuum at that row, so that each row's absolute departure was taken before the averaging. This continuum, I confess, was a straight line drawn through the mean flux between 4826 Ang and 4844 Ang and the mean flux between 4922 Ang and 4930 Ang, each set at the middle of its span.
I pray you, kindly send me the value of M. 11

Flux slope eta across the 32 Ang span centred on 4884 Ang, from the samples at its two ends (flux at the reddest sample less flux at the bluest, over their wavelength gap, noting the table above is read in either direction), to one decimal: 0.1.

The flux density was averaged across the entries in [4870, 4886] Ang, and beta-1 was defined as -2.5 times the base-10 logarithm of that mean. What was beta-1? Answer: -4.00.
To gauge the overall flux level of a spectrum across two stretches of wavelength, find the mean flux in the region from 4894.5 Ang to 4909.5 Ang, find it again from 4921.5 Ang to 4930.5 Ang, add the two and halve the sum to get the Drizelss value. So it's 42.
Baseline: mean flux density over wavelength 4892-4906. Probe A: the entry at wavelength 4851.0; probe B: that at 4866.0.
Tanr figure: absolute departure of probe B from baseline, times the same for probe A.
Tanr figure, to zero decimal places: 6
